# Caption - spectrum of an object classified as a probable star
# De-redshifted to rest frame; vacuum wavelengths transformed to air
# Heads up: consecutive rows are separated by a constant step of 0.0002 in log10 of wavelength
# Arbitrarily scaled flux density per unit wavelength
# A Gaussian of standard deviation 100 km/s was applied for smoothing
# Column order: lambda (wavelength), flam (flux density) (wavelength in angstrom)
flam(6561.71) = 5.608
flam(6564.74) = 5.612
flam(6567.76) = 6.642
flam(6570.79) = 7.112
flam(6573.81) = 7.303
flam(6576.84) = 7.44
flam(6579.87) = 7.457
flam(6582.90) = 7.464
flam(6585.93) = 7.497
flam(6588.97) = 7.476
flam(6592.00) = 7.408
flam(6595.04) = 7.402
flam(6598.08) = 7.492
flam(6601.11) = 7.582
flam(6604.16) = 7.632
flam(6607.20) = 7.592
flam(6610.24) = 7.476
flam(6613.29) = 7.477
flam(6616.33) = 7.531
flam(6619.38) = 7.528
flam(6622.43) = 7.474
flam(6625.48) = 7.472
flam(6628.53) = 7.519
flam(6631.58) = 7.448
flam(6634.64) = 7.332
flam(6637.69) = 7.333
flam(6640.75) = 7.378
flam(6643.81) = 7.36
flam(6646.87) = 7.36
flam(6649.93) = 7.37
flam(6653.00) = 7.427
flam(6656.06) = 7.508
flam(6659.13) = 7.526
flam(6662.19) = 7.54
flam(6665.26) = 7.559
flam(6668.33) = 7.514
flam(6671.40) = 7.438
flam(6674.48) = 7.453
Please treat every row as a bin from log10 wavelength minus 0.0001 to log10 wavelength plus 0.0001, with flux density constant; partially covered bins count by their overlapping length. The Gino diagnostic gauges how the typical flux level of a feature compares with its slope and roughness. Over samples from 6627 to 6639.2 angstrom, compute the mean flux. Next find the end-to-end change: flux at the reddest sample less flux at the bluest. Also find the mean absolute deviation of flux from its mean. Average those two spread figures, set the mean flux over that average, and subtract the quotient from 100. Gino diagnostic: 234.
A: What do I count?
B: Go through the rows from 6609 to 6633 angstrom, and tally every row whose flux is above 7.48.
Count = 3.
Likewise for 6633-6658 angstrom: 1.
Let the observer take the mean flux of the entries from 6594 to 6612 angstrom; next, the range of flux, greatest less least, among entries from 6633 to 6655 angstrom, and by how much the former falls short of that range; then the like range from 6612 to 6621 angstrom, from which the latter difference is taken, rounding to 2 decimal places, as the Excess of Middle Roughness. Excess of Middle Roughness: 7.49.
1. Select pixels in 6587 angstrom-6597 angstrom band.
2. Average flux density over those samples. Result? 7.429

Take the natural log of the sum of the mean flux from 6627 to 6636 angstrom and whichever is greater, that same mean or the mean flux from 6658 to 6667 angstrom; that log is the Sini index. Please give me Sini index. 2.71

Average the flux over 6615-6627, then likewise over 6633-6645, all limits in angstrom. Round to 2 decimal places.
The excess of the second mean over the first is -0.15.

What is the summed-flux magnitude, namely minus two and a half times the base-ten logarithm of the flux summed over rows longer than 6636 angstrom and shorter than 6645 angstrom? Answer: -3.36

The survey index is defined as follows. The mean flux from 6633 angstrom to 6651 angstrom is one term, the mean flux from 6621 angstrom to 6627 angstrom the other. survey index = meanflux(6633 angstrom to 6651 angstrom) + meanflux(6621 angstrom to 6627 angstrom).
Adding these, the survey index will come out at 14.83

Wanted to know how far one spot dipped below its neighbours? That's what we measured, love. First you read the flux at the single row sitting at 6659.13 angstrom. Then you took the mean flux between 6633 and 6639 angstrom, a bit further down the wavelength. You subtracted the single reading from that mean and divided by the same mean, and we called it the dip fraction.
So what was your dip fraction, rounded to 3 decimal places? -0.026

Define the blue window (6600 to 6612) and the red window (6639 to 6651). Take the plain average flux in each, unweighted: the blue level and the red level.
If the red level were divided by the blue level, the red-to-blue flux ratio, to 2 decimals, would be 0.97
